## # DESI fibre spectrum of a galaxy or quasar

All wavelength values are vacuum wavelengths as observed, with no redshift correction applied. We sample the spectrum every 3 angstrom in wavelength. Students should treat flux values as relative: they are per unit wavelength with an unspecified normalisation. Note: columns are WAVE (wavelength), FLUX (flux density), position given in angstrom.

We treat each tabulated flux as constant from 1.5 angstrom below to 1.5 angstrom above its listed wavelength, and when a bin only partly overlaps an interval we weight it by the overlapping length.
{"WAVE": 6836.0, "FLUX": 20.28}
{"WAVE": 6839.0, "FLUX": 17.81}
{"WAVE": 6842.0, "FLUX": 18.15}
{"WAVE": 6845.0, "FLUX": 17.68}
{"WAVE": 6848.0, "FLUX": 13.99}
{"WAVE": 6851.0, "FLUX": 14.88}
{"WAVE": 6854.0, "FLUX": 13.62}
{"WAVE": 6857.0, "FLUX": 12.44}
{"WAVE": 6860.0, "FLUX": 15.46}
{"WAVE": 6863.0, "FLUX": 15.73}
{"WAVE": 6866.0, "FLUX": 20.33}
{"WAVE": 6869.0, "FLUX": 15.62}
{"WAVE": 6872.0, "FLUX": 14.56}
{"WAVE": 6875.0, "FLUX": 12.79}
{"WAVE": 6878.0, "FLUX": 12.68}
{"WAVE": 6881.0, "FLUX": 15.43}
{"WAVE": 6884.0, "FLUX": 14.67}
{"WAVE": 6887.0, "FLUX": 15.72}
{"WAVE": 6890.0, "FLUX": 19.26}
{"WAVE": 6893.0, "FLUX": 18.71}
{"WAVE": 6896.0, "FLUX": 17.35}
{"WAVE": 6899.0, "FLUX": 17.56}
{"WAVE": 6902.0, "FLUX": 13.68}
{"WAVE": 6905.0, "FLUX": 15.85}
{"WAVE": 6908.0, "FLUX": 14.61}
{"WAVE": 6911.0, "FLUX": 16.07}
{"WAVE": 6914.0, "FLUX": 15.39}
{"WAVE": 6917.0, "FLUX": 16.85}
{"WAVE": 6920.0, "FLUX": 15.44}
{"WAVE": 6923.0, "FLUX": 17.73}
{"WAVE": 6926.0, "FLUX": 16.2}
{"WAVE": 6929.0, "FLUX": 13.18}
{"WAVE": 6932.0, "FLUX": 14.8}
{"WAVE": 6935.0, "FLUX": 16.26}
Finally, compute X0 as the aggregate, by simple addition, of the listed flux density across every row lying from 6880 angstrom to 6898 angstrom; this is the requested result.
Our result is 101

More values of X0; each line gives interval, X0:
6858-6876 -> 94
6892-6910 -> 98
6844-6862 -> 88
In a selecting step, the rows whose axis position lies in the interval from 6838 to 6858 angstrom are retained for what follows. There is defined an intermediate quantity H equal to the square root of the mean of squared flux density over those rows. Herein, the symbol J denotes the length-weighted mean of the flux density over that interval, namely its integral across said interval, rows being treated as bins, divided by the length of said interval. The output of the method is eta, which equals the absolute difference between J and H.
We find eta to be 0.13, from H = 15.7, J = 15.5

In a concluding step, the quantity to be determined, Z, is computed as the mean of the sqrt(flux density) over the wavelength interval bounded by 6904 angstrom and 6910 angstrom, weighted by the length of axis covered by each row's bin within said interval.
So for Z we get 3.90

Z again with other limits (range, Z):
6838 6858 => 3.93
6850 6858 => 3.69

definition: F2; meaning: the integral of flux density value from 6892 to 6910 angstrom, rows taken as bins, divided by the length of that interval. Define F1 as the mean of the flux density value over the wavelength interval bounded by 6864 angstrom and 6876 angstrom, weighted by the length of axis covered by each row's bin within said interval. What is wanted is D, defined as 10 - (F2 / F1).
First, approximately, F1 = 15.9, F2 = 16.2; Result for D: 8.98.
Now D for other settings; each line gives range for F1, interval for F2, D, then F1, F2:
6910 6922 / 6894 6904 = 8.98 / 16.0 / 16.3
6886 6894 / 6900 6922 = 9.14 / 18.0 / 15.5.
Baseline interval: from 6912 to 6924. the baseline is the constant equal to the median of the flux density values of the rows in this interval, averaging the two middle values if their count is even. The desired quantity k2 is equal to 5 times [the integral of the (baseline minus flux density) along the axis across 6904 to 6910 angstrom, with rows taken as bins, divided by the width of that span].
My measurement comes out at 4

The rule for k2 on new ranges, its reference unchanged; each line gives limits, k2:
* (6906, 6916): 3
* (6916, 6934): 2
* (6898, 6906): 3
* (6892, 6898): -9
